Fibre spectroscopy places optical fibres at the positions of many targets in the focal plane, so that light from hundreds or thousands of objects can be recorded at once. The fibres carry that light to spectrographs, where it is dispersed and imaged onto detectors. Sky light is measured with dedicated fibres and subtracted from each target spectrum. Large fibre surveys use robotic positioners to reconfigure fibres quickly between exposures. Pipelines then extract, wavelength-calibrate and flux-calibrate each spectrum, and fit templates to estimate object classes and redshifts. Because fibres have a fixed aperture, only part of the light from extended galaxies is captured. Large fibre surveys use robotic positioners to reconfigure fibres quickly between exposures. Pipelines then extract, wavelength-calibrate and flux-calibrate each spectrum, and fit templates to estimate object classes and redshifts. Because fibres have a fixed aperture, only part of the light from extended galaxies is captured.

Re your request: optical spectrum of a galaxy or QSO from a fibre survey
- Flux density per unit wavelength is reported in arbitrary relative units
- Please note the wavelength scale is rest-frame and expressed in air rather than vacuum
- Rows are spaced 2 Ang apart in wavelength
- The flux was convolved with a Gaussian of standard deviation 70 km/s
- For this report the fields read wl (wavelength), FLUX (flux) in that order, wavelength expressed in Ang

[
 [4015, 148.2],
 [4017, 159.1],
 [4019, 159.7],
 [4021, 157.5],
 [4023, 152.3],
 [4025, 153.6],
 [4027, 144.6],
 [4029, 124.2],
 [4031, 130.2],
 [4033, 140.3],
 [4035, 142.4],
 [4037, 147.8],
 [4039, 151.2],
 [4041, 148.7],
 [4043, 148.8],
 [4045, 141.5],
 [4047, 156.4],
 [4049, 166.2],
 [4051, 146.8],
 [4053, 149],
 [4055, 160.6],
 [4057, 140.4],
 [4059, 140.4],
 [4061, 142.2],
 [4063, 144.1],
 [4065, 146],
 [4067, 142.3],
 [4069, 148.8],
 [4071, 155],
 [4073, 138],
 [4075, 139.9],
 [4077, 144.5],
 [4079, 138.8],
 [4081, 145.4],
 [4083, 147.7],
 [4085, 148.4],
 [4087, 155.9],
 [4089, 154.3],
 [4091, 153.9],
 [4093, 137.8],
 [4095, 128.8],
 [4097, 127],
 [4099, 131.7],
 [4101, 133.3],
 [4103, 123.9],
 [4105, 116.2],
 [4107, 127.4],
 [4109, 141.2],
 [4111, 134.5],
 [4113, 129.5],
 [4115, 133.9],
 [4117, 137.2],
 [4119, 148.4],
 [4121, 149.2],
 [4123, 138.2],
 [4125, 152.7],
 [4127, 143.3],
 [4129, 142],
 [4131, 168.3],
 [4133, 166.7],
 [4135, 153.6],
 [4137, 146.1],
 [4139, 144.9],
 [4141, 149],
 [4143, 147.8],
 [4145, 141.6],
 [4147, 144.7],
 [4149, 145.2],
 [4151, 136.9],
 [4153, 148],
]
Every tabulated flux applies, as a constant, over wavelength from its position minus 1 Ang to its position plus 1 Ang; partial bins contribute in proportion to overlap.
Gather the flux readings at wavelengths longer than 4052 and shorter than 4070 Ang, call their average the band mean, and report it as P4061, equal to 146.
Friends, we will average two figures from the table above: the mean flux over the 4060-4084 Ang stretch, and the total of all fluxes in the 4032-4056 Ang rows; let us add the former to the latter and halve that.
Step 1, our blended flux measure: 972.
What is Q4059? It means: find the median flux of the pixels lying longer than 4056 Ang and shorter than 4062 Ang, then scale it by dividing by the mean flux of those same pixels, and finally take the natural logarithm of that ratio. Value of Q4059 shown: -0.004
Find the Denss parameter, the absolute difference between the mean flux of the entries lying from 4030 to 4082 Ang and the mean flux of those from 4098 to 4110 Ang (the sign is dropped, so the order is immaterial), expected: 17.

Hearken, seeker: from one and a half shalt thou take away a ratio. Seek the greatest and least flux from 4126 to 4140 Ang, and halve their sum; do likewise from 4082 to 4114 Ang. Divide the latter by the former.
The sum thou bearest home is 0.62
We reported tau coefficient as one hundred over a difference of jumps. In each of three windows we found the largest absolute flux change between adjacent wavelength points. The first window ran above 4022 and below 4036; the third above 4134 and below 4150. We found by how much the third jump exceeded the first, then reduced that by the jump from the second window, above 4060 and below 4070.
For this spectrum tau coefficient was -5.2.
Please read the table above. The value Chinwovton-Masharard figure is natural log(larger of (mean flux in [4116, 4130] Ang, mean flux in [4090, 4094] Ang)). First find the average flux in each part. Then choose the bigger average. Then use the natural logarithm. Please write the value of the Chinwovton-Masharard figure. 4.98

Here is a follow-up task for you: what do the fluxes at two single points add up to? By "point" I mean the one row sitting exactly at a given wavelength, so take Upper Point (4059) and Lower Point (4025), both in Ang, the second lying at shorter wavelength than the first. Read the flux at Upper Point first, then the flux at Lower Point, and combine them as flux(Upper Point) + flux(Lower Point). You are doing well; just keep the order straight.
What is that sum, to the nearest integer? 294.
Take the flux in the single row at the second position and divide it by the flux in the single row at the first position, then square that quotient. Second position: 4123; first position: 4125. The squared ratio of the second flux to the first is 0.82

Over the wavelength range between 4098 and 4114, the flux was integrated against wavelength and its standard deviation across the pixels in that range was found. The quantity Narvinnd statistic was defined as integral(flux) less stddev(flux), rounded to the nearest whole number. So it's 2068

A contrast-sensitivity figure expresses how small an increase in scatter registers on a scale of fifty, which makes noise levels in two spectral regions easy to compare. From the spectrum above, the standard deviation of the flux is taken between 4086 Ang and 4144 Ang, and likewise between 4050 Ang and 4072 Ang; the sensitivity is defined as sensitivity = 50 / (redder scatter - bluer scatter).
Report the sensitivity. 8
